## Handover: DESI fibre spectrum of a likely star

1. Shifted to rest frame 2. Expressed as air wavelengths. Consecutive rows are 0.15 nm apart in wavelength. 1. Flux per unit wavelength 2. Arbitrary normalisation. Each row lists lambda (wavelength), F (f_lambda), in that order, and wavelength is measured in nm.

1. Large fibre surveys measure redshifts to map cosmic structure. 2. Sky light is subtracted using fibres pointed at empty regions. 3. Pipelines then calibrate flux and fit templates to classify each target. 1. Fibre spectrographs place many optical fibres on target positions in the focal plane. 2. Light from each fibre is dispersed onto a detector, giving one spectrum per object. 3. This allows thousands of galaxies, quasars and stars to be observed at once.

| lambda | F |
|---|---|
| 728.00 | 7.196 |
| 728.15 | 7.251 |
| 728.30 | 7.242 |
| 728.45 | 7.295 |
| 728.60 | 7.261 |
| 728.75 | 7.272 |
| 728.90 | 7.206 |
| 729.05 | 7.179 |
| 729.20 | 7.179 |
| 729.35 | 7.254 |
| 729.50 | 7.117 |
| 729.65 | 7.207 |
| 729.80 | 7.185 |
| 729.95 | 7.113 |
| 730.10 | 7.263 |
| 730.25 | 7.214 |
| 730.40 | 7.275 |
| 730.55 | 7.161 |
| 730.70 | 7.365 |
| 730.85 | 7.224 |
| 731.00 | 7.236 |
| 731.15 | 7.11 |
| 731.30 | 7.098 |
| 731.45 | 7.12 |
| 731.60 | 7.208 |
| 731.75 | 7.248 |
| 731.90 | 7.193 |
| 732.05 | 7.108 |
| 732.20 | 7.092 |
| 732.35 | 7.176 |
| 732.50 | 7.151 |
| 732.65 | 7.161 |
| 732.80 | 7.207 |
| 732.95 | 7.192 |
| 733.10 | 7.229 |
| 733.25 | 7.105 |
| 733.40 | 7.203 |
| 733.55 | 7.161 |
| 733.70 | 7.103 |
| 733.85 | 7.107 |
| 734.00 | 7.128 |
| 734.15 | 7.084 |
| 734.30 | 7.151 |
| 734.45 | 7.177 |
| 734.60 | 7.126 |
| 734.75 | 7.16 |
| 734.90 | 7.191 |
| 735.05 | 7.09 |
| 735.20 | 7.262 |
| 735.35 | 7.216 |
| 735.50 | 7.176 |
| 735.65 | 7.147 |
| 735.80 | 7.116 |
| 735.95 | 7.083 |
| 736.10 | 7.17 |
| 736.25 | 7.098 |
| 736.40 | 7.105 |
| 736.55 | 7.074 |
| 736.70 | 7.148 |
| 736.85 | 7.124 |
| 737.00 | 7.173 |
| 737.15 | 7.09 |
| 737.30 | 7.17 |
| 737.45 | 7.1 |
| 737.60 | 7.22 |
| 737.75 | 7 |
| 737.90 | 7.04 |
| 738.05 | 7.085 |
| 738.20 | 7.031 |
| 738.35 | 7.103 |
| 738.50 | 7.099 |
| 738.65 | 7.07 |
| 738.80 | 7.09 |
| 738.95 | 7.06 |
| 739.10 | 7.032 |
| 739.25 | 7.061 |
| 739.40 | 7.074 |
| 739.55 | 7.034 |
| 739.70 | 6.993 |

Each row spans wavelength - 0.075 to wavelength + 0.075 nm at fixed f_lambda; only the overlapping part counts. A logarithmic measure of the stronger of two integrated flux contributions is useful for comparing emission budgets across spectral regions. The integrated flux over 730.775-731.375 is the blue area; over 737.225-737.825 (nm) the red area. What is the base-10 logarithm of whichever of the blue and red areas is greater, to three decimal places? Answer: 0.633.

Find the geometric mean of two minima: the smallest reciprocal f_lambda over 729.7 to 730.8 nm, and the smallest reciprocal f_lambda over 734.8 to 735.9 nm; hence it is 0.137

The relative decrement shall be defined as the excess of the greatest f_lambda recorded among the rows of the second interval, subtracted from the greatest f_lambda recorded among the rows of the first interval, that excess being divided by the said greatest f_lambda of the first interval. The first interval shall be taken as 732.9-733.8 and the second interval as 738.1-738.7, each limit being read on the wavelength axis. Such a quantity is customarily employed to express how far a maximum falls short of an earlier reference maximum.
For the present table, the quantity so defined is 0.017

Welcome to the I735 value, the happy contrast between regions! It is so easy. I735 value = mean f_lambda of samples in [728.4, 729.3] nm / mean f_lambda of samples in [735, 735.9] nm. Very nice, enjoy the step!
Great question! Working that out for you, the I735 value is 1.01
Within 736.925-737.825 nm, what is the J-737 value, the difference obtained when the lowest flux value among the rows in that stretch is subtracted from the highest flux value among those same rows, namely 0.22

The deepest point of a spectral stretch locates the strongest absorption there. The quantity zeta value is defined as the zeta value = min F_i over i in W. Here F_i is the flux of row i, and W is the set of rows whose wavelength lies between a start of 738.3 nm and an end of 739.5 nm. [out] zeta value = 7.032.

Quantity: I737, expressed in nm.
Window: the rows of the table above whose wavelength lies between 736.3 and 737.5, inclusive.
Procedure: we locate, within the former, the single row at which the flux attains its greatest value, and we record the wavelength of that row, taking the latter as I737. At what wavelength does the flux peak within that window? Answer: 737.00 nm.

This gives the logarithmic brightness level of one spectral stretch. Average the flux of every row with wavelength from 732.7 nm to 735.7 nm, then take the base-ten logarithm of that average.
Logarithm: 0.855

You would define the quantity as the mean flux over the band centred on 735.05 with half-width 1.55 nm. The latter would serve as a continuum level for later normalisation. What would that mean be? 7.14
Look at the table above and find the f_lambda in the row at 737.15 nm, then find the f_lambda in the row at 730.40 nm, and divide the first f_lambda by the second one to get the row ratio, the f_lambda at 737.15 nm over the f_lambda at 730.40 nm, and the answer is 0.975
